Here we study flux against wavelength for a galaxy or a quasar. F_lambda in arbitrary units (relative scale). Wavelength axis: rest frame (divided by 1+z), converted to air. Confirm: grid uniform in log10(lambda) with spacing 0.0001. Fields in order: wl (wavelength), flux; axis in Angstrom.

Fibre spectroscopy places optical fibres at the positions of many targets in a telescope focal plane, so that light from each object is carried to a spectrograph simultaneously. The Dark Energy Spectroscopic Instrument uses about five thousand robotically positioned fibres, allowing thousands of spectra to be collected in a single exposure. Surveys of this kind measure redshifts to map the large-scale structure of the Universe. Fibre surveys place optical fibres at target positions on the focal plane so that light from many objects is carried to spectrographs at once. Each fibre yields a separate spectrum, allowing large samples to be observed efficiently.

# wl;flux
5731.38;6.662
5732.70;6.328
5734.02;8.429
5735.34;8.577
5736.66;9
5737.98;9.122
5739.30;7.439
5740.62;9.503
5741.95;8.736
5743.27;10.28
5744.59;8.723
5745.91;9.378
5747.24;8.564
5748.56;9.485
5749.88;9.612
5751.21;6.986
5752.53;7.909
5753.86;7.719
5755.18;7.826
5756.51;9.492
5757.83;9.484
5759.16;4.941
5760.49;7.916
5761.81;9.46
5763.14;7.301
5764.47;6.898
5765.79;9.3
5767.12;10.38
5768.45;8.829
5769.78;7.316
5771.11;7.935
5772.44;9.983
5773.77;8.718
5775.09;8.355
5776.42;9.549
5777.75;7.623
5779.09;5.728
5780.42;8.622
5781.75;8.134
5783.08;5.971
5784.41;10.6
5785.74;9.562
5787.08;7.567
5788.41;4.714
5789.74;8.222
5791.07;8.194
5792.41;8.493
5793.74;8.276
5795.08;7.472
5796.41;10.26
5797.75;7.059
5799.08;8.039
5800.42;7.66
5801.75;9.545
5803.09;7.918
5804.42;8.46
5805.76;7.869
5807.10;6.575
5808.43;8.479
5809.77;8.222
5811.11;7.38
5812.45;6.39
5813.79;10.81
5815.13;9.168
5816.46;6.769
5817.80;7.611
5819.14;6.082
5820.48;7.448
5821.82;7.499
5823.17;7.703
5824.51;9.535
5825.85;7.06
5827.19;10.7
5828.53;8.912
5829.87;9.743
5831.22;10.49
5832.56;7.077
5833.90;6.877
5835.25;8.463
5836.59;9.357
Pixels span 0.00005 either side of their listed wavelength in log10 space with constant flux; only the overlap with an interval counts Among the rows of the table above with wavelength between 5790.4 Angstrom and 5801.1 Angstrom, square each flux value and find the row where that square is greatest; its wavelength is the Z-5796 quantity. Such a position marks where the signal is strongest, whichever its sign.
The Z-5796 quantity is 5796.41 Angstrom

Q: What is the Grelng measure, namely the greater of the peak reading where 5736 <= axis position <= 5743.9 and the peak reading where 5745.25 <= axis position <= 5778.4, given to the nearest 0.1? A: 10.4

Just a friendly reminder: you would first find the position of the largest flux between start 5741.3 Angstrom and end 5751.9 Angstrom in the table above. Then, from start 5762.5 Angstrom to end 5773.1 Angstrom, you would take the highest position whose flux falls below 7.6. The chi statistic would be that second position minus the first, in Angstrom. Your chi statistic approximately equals 26.5 Angstrom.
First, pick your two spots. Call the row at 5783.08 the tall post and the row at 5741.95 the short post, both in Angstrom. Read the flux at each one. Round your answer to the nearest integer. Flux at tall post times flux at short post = 52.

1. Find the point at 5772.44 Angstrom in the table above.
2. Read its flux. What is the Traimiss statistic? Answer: 9.983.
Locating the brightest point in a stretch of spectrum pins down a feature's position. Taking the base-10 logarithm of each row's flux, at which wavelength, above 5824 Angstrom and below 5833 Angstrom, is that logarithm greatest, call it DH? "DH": 5827.19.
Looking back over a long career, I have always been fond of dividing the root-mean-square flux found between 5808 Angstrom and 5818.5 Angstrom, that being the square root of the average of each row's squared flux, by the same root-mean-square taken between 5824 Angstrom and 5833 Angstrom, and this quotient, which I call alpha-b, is 0.89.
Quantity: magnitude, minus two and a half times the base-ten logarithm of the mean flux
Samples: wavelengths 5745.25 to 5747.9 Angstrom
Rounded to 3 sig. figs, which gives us -2.38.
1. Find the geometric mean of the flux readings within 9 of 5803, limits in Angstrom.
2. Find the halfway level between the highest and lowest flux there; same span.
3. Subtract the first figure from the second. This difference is 0.4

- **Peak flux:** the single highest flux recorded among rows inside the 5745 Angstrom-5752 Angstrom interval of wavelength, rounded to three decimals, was 9.612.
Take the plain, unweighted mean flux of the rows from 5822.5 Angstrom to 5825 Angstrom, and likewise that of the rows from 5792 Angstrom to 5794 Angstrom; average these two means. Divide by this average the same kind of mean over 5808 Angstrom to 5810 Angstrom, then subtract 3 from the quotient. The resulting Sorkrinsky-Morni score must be -2.02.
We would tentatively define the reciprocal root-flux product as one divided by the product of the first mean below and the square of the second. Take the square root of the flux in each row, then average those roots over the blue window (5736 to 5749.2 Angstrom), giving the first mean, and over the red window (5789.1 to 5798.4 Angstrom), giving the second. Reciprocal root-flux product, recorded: 0.0404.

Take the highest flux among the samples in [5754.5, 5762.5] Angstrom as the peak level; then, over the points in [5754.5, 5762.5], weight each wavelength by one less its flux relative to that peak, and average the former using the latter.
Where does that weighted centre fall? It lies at 5758.6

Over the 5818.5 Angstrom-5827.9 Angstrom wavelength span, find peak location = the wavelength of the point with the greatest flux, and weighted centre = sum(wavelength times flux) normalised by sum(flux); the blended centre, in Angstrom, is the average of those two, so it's 5825.4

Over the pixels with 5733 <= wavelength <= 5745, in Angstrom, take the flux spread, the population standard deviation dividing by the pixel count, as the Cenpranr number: 0.73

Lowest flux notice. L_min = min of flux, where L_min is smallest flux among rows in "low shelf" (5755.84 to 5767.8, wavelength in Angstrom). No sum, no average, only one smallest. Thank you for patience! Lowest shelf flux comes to 4.941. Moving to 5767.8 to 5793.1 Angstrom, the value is 4.714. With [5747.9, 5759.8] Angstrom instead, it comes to 4.941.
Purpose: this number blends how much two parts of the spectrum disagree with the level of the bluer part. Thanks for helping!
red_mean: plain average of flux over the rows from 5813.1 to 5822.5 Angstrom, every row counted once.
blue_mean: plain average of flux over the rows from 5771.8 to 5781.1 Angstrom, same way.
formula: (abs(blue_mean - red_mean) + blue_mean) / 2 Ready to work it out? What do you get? 4.41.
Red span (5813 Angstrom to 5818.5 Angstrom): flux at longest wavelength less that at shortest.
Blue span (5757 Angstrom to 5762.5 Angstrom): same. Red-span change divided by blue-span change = 133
